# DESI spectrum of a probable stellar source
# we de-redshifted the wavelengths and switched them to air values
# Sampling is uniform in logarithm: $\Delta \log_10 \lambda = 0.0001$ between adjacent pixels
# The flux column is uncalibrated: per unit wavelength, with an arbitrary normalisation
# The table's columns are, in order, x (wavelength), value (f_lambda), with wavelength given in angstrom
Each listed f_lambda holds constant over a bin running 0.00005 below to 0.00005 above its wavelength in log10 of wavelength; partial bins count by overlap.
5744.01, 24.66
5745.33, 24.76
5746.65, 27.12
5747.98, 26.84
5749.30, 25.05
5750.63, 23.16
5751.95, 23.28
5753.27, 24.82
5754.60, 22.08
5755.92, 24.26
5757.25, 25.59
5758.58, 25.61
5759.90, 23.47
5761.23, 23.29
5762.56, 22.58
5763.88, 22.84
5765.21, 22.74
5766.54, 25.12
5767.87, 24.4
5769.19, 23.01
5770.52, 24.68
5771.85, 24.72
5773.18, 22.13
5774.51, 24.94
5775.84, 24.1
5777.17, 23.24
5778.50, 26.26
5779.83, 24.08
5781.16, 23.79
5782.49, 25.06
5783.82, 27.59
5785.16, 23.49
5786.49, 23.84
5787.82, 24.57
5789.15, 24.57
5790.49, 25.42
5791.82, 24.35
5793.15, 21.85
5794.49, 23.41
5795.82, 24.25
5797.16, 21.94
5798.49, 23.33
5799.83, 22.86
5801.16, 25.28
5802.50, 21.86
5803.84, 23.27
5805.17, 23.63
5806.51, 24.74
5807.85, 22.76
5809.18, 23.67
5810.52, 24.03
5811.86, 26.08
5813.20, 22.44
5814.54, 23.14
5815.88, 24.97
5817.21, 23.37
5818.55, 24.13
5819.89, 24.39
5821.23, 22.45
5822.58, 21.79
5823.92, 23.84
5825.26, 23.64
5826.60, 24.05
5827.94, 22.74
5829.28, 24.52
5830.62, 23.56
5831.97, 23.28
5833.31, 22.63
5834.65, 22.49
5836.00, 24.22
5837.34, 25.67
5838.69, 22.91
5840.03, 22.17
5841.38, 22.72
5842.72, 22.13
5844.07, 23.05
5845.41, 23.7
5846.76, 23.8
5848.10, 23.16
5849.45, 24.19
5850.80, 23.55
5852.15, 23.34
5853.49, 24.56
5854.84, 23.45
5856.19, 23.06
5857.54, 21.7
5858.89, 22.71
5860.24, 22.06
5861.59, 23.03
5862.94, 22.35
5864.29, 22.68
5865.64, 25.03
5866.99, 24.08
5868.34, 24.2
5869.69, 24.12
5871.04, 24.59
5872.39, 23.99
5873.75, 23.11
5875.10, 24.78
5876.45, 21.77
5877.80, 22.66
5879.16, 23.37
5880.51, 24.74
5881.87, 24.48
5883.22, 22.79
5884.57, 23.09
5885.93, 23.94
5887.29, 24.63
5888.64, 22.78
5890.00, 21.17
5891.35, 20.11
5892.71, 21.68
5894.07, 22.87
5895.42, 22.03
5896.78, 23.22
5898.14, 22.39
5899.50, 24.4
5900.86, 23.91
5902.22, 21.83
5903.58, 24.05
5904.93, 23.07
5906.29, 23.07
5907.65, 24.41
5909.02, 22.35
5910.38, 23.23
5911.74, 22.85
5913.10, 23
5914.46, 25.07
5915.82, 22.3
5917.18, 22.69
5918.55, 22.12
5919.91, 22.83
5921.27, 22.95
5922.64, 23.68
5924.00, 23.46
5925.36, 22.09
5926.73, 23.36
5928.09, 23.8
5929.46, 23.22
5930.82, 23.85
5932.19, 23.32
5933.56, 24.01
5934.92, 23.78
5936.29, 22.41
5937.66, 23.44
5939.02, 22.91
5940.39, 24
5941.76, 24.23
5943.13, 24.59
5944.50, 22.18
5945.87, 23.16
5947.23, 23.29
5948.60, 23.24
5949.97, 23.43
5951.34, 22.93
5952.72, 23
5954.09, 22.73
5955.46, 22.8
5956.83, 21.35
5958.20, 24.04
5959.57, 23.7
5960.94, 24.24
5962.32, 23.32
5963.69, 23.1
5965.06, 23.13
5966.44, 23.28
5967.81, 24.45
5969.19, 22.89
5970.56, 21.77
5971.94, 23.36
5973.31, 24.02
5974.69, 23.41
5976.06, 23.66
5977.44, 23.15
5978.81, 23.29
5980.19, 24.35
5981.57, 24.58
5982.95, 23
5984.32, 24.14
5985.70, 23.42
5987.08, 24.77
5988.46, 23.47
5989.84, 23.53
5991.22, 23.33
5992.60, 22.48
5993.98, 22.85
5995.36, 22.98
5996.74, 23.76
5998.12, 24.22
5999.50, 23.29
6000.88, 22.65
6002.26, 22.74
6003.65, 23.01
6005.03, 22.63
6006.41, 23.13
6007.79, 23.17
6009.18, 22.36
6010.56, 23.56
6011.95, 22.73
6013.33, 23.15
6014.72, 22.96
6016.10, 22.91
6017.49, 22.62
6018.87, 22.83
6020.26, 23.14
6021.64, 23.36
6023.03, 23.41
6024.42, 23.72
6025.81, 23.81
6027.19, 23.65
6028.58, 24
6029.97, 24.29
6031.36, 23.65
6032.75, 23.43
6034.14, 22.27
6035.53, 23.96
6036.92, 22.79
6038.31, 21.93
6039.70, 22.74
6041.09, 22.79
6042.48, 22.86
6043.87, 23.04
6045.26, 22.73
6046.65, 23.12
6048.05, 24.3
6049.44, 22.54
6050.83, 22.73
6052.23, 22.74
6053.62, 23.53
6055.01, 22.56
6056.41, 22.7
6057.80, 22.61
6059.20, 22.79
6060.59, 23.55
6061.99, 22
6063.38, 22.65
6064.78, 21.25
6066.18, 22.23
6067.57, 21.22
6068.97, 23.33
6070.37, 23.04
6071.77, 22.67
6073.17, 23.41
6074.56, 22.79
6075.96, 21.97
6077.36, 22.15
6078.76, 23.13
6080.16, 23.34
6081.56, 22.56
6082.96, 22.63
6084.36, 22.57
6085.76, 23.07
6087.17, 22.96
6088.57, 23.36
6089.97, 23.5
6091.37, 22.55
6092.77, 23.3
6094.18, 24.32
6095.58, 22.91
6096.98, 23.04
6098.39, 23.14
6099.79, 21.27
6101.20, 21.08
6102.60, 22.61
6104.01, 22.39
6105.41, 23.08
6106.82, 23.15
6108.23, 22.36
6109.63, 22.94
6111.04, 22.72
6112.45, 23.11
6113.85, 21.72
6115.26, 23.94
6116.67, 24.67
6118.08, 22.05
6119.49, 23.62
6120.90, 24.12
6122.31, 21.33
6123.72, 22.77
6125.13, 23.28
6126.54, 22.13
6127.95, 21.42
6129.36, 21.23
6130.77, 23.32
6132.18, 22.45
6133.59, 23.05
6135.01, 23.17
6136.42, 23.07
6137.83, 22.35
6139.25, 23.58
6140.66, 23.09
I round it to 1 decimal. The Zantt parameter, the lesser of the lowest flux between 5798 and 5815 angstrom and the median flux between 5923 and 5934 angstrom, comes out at 21.9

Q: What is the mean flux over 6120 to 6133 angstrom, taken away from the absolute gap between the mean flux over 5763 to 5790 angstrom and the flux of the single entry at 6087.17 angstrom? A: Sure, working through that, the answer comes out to -21.2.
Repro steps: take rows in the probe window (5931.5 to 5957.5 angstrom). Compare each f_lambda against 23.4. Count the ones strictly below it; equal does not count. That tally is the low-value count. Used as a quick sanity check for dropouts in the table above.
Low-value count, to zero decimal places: 12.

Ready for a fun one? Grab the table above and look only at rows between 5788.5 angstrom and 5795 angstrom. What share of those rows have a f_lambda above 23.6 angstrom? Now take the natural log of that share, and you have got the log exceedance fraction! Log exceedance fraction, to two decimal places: -0.51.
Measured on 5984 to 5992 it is -1.10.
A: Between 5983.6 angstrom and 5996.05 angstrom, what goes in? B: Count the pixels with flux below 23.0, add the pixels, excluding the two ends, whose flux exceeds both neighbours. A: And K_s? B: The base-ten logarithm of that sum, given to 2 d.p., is 0.70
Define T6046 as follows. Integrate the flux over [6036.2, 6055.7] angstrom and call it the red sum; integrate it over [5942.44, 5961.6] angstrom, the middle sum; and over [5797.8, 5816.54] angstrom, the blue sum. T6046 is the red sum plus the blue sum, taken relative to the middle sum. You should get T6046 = 2.00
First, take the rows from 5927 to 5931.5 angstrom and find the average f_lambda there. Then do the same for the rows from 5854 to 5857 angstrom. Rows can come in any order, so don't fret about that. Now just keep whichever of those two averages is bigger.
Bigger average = 23.6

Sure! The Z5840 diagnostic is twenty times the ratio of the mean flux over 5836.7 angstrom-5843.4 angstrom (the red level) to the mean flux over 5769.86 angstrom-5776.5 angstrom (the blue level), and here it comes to 19.2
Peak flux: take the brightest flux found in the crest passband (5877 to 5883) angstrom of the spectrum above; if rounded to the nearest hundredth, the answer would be 24.74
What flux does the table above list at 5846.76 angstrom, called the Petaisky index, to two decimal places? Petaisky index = 23.80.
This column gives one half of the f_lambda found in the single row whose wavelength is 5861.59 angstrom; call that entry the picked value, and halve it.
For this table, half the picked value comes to 11.5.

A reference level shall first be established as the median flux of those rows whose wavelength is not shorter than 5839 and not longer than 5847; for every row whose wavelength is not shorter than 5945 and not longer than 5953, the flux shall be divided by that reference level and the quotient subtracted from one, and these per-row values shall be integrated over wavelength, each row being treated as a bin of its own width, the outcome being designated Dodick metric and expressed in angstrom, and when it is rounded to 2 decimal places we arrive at -0.10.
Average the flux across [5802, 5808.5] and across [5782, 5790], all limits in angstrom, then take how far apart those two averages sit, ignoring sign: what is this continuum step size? 1.6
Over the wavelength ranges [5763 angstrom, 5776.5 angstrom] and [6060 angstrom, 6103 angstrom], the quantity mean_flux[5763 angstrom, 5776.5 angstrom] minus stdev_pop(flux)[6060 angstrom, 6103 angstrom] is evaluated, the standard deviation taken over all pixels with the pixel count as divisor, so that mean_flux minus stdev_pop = 23.1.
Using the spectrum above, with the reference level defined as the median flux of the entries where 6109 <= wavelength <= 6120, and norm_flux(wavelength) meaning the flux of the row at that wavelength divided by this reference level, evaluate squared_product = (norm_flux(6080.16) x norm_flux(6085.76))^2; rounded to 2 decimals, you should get 1.03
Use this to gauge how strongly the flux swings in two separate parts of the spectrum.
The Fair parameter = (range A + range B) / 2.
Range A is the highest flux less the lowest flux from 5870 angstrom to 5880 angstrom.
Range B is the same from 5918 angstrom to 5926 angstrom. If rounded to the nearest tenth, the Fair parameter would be 2.3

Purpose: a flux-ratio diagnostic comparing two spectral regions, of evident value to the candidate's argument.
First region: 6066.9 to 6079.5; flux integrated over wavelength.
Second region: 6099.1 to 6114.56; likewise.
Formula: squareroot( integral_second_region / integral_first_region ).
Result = 1.1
